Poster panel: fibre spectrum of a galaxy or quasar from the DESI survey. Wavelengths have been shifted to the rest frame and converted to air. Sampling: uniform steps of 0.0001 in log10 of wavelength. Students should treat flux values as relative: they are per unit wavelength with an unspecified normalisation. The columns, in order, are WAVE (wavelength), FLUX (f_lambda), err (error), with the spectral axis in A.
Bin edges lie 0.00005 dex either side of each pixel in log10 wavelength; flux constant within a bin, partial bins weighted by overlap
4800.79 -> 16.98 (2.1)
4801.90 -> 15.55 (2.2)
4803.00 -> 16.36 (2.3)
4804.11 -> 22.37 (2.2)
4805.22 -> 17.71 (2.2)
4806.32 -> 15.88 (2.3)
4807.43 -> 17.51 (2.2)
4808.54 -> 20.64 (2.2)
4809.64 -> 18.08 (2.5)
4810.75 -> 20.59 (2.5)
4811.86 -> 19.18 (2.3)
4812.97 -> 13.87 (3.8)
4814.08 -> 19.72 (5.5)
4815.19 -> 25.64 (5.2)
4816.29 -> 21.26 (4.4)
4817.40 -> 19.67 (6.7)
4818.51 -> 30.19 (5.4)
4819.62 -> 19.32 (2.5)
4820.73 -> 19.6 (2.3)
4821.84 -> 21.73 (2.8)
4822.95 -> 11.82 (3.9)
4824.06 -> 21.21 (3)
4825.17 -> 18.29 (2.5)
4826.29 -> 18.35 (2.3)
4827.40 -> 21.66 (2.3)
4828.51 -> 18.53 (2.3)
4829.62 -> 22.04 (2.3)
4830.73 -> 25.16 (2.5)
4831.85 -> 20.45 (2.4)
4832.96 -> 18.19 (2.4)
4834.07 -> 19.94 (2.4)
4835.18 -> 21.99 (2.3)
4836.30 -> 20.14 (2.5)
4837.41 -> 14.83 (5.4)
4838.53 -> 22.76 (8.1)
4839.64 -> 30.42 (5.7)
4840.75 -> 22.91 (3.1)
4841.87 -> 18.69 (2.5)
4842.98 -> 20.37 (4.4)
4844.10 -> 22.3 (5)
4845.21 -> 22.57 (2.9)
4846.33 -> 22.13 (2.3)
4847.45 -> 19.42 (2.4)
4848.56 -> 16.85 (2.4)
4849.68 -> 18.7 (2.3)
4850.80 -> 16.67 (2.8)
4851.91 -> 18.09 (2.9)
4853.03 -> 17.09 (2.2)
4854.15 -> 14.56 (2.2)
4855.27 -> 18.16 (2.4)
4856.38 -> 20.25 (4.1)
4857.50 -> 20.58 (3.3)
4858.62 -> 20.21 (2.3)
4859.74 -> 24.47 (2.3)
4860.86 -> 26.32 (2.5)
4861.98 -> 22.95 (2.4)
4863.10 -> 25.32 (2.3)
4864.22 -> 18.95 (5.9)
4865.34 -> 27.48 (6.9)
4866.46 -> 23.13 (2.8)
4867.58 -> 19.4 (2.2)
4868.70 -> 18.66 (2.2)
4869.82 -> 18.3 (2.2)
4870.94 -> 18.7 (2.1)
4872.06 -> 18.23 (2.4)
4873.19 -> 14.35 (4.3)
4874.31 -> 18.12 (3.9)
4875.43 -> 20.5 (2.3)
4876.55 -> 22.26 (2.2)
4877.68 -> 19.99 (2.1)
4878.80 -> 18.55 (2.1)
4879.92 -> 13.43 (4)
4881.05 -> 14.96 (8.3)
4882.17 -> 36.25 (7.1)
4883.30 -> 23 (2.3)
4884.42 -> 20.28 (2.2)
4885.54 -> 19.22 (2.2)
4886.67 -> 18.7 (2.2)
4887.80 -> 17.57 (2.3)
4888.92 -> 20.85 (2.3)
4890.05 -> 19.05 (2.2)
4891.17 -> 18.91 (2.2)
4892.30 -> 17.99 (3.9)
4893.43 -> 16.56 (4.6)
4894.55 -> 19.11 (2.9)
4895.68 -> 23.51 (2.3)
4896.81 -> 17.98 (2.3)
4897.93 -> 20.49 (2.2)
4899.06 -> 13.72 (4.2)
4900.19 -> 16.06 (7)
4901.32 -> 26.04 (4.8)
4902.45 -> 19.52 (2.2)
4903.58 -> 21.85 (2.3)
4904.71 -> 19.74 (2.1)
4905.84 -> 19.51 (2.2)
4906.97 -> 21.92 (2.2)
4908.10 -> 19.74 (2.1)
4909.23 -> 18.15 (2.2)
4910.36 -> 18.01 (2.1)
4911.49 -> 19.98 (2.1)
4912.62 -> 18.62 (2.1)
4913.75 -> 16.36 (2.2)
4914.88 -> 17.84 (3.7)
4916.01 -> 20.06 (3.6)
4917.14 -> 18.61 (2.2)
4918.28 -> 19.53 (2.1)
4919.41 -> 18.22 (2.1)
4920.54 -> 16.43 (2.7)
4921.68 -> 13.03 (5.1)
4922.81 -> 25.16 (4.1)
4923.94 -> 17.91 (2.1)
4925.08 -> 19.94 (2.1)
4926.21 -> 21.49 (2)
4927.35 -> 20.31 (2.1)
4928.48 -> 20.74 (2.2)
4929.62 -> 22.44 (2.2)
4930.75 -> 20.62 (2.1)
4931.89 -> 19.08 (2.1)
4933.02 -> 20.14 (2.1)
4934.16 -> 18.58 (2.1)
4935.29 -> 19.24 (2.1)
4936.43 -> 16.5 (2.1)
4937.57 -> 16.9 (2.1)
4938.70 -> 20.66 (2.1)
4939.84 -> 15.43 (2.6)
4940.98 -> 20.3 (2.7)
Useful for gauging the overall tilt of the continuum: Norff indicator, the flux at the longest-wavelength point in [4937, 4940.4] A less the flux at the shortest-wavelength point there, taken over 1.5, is -1.0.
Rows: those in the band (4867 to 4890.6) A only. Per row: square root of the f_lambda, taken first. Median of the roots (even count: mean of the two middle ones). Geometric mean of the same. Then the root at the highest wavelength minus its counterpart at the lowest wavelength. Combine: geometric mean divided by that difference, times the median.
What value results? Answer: -474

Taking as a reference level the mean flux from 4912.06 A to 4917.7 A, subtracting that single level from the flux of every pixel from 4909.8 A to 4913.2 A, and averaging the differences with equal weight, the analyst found 1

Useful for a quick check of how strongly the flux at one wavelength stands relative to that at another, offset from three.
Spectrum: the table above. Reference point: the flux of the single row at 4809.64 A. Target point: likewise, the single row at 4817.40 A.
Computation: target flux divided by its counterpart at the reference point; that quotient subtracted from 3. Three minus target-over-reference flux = 1.91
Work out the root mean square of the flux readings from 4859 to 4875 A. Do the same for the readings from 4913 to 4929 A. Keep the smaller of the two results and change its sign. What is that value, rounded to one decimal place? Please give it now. -19.2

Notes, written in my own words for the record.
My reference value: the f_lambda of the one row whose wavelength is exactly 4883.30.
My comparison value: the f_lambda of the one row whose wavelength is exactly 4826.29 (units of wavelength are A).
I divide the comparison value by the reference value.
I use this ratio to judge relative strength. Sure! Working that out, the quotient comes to 0.80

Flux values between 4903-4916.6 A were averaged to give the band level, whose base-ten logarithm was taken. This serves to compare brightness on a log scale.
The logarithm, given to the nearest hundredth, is 1.29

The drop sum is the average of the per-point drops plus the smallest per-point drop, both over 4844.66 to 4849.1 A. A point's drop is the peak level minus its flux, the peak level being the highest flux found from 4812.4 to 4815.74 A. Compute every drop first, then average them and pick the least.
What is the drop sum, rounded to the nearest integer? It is 8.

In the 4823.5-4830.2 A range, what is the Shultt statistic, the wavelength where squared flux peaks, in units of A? 4829.62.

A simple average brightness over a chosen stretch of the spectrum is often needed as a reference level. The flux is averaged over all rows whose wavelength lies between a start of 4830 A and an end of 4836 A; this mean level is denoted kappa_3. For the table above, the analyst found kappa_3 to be 21.1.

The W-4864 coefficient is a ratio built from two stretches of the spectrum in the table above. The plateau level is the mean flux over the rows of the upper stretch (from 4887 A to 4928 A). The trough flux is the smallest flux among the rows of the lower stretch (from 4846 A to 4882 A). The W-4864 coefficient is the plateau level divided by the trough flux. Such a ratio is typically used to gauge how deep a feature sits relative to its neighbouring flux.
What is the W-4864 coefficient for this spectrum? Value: 1.4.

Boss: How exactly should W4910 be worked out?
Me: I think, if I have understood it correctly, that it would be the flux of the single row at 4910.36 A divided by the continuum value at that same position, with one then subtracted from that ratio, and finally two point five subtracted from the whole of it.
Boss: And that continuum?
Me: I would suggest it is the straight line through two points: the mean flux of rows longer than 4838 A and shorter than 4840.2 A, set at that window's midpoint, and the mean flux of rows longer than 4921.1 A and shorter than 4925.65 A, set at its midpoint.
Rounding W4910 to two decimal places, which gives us -2.61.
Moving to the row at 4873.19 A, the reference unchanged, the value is -2.89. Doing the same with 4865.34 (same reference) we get -2.37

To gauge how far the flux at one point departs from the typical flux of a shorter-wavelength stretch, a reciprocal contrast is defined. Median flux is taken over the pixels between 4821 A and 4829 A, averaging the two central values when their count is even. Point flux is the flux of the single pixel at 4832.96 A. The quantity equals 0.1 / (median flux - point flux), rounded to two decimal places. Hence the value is 0.29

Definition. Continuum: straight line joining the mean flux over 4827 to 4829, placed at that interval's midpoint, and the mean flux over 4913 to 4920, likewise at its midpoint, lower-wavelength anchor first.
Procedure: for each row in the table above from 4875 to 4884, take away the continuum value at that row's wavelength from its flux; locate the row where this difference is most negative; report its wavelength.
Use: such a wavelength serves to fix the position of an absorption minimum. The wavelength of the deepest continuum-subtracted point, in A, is 4879.92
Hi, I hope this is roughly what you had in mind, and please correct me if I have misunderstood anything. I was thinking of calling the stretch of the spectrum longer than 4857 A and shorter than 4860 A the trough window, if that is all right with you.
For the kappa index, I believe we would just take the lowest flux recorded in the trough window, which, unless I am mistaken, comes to 20.21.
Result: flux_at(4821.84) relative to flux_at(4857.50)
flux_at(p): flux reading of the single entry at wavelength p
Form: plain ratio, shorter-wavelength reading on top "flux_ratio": 1.06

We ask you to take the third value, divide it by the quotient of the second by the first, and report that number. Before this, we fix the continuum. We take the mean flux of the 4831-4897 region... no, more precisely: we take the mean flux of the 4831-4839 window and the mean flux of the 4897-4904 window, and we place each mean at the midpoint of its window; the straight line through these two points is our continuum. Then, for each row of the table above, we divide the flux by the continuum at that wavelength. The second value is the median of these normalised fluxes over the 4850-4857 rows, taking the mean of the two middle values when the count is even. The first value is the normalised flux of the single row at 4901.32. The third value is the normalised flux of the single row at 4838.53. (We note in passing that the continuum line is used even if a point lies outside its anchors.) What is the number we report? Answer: 1.72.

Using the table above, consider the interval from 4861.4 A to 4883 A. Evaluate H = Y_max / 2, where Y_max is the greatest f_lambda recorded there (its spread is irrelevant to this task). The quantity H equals 18.1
